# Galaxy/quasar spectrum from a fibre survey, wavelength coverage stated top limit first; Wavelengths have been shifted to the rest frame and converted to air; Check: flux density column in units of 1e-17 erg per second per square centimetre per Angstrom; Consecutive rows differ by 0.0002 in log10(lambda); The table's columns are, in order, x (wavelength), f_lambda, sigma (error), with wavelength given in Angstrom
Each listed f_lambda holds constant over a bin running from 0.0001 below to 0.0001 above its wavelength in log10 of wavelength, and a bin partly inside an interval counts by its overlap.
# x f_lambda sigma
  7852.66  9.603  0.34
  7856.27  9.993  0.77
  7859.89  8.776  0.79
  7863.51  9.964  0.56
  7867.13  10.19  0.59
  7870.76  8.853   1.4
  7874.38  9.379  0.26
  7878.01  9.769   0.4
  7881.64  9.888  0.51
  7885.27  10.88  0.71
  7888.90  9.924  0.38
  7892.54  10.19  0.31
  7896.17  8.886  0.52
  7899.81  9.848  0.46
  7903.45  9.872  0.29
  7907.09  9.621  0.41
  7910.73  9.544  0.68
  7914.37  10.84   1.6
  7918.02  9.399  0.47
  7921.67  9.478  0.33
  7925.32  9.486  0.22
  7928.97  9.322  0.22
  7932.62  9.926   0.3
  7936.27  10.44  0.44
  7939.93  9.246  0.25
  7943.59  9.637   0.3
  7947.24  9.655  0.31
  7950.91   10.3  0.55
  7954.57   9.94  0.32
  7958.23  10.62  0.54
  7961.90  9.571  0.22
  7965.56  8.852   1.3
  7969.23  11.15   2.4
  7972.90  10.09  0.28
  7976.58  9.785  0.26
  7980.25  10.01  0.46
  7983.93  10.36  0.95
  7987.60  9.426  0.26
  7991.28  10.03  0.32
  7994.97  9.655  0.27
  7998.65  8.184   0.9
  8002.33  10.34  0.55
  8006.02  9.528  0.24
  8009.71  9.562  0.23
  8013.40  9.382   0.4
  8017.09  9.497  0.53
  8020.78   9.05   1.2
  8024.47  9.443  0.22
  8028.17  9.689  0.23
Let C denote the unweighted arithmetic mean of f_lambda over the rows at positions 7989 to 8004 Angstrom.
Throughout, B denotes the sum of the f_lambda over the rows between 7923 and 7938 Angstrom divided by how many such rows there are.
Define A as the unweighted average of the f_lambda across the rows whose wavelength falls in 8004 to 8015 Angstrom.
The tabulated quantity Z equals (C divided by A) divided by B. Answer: 0.103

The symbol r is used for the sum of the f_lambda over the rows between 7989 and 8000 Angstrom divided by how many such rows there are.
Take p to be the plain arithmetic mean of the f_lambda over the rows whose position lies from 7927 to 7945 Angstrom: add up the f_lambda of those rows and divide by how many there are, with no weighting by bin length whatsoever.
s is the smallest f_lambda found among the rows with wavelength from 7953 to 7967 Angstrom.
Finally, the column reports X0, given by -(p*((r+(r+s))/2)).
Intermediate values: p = 9.7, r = 9.29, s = 8.852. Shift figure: -133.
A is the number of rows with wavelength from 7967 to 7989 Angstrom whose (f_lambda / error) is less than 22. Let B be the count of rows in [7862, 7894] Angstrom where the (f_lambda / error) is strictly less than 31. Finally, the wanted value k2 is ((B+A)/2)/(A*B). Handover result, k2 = 0.24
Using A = 3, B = 7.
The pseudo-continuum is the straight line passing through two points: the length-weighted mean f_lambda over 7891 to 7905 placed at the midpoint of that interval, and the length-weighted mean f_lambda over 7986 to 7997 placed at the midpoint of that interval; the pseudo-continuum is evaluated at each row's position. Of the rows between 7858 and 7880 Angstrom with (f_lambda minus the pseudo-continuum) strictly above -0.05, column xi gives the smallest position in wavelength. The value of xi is 7863.51 Angstrom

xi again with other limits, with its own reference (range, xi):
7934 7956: 7936.27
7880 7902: 7881.64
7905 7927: 7914.37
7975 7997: 7976.58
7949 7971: 7950.91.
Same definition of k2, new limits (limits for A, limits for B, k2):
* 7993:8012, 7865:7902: 0.31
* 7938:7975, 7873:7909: 0.20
